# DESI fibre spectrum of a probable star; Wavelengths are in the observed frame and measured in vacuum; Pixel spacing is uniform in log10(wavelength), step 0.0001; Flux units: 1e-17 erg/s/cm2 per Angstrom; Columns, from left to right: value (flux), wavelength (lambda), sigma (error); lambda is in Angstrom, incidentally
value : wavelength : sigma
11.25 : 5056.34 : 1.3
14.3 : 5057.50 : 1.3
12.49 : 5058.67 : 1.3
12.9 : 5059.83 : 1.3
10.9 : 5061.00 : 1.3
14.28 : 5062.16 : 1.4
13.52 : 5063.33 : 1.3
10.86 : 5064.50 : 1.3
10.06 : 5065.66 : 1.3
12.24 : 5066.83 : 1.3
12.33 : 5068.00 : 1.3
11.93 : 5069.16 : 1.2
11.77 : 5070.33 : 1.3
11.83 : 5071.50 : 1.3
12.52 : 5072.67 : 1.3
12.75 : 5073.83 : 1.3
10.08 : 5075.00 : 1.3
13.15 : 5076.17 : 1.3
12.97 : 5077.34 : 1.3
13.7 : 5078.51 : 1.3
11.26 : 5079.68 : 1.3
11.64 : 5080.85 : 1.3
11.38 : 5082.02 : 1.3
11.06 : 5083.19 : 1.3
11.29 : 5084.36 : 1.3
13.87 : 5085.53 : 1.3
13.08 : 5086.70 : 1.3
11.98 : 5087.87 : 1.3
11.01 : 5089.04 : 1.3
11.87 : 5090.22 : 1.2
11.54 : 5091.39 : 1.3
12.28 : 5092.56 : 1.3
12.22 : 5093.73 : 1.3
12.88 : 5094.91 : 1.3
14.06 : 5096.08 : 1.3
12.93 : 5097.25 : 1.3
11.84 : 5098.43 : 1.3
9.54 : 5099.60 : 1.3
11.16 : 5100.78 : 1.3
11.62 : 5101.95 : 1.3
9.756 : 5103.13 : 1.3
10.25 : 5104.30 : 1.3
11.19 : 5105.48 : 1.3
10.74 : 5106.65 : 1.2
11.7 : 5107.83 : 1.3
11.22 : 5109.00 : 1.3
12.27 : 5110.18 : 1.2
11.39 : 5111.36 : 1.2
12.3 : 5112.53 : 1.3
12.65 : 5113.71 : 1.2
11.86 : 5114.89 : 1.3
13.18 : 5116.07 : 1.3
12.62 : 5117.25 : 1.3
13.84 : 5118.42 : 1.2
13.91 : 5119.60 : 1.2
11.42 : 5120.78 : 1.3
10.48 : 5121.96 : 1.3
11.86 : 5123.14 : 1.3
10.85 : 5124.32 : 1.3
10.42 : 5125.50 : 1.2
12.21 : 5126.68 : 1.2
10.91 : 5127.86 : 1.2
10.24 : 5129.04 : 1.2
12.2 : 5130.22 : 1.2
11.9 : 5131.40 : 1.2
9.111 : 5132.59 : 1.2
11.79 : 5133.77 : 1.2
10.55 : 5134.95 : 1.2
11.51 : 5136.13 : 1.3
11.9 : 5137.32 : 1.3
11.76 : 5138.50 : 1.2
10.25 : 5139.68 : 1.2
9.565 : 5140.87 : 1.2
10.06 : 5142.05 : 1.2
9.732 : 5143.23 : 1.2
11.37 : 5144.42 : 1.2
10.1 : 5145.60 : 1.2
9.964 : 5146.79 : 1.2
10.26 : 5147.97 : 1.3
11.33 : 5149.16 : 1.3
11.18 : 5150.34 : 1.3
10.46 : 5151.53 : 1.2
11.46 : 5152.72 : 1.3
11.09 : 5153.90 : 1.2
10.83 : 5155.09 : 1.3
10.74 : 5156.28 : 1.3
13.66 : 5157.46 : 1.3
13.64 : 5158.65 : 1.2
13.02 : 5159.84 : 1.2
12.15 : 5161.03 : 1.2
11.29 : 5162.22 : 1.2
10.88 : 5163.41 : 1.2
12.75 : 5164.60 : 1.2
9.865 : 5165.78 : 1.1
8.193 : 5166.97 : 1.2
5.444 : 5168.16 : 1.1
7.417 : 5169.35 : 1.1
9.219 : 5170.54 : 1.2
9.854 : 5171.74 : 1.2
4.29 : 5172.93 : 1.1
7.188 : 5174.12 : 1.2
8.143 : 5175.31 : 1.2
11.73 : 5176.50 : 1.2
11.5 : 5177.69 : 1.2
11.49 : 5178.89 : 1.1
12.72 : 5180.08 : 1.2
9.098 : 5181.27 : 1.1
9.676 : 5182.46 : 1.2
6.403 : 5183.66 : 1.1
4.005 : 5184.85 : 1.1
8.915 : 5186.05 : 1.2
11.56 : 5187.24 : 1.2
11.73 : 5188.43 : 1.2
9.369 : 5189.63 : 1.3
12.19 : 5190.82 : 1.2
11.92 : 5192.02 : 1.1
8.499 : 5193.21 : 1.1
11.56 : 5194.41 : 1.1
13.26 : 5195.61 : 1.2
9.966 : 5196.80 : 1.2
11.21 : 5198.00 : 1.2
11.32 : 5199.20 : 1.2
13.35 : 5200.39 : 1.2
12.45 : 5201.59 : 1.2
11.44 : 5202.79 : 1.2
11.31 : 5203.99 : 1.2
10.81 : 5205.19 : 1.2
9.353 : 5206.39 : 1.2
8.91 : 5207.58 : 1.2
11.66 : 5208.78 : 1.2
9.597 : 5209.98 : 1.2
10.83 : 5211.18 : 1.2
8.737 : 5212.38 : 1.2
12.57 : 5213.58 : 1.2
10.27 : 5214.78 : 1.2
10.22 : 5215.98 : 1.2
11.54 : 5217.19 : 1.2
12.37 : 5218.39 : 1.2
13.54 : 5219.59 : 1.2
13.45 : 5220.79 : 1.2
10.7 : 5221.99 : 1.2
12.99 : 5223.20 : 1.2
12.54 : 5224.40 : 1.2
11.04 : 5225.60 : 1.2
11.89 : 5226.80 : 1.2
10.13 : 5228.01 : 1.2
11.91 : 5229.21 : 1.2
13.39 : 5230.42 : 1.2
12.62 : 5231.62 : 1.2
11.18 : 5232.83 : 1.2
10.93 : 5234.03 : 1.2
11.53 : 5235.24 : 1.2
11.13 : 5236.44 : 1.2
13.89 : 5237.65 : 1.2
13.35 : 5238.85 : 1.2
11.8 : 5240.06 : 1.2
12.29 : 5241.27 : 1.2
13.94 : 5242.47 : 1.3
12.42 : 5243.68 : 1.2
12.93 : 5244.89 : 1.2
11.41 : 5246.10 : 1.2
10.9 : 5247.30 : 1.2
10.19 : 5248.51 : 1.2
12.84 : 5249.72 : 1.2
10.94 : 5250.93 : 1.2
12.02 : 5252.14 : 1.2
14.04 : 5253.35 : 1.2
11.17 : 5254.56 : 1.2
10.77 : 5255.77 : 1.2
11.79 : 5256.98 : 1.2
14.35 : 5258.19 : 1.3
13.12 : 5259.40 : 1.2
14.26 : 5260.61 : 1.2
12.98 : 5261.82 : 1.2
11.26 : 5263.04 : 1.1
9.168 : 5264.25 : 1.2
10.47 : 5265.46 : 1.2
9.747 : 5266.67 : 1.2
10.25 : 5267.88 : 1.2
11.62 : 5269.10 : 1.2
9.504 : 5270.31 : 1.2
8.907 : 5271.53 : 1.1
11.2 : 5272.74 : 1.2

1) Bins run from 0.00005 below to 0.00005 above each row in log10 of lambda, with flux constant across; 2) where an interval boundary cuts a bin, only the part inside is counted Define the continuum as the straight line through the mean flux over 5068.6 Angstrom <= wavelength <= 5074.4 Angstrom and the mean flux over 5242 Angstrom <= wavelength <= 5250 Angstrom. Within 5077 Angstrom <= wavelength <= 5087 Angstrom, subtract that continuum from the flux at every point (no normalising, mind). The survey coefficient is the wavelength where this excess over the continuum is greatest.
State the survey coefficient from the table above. 5085.53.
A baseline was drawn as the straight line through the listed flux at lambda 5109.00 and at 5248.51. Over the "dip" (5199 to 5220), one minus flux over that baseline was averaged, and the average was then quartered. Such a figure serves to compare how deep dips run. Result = -0.015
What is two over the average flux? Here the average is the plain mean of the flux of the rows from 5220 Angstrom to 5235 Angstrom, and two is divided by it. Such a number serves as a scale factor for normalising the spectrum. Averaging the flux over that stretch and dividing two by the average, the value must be 0.168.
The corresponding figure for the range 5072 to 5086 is 0.165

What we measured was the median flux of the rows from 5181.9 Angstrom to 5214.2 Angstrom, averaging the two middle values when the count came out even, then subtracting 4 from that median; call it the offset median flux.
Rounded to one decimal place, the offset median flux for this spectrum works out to 7.2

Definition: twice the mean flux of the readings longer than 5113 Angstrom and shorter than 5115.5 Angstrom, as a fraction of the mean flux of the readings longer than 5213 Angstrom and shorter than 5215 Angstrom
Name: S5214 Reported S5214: 2.1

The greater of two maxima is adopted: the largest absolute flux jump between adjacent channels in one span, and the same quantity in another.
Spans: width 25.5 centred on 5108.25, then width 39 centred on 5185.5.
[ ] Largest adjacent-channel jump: 5.6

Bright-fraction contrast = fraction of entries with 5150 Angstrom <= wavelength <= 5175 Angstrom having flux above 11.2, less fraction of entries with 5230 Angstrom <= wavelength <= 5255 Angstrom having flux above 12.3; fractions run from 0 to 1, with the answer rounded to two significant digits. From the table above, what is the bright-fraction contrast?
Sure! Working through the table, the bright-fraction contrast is -0.095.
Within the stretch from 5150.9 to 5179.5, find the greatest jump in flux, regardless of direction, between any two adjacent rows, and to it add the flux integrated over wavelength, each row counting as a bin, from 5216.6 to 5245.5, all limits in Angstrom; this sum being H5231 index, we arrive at 359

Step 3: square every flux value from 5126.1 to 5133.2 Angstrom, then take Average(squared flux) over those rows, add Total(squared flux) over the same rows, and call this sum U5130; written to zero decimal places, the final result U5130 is 871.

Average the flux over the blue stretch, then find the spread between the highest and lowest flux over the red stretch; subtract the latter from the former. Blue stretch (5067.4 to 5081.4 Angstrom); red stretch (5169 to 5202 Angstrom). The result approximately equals 2.8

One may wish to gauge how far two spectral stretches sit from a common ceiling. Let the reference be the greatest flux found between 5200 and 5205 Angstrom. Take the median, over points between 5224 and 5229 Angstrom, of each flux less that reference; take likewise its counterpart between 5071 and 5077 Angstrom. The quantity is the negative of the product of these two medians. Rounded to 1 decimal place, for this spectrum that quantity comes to -1.6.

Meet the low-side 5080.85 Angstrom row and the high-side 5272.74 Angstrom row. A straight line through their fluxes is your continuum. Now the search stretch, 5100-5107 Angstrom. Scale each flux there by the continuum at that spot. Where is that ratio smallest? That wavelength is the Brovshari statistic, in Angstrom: 5103.13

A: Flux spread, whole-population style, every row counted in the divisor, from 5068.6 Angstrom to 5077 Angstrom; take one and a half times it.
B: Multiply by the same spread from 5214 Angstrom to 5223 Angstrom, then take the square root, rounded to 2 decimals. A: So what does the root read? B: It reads 1.35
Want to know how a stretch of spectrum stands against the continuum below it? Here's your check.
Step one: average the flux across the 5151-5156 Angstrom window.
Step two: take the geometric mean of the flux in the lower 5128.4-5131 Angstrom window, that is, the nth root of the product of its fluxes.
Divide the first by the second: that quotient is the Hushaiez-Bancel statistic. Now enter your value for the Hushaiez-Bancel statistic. 0.98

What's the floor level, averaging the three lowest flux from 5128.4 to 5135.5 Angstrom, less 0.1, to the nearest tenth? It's 9.9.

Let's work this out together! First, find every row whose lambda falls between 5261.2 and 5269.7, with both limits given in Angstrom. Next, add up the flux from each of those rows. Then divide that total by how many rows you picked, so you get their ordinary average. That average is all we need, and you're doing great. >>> 10.8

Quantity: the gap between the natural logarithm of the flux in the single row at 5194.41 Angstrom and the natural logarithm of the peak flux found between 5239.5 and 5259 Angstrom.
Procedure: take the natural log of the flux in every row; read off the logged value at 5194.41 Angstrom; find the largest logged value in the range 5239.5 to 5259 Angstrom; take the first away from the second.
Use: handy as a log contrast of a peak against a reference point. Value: 0.22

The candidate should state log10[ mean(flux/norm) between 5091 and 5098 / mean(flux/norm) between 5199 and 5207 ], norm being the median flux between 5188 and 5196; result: 0.044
